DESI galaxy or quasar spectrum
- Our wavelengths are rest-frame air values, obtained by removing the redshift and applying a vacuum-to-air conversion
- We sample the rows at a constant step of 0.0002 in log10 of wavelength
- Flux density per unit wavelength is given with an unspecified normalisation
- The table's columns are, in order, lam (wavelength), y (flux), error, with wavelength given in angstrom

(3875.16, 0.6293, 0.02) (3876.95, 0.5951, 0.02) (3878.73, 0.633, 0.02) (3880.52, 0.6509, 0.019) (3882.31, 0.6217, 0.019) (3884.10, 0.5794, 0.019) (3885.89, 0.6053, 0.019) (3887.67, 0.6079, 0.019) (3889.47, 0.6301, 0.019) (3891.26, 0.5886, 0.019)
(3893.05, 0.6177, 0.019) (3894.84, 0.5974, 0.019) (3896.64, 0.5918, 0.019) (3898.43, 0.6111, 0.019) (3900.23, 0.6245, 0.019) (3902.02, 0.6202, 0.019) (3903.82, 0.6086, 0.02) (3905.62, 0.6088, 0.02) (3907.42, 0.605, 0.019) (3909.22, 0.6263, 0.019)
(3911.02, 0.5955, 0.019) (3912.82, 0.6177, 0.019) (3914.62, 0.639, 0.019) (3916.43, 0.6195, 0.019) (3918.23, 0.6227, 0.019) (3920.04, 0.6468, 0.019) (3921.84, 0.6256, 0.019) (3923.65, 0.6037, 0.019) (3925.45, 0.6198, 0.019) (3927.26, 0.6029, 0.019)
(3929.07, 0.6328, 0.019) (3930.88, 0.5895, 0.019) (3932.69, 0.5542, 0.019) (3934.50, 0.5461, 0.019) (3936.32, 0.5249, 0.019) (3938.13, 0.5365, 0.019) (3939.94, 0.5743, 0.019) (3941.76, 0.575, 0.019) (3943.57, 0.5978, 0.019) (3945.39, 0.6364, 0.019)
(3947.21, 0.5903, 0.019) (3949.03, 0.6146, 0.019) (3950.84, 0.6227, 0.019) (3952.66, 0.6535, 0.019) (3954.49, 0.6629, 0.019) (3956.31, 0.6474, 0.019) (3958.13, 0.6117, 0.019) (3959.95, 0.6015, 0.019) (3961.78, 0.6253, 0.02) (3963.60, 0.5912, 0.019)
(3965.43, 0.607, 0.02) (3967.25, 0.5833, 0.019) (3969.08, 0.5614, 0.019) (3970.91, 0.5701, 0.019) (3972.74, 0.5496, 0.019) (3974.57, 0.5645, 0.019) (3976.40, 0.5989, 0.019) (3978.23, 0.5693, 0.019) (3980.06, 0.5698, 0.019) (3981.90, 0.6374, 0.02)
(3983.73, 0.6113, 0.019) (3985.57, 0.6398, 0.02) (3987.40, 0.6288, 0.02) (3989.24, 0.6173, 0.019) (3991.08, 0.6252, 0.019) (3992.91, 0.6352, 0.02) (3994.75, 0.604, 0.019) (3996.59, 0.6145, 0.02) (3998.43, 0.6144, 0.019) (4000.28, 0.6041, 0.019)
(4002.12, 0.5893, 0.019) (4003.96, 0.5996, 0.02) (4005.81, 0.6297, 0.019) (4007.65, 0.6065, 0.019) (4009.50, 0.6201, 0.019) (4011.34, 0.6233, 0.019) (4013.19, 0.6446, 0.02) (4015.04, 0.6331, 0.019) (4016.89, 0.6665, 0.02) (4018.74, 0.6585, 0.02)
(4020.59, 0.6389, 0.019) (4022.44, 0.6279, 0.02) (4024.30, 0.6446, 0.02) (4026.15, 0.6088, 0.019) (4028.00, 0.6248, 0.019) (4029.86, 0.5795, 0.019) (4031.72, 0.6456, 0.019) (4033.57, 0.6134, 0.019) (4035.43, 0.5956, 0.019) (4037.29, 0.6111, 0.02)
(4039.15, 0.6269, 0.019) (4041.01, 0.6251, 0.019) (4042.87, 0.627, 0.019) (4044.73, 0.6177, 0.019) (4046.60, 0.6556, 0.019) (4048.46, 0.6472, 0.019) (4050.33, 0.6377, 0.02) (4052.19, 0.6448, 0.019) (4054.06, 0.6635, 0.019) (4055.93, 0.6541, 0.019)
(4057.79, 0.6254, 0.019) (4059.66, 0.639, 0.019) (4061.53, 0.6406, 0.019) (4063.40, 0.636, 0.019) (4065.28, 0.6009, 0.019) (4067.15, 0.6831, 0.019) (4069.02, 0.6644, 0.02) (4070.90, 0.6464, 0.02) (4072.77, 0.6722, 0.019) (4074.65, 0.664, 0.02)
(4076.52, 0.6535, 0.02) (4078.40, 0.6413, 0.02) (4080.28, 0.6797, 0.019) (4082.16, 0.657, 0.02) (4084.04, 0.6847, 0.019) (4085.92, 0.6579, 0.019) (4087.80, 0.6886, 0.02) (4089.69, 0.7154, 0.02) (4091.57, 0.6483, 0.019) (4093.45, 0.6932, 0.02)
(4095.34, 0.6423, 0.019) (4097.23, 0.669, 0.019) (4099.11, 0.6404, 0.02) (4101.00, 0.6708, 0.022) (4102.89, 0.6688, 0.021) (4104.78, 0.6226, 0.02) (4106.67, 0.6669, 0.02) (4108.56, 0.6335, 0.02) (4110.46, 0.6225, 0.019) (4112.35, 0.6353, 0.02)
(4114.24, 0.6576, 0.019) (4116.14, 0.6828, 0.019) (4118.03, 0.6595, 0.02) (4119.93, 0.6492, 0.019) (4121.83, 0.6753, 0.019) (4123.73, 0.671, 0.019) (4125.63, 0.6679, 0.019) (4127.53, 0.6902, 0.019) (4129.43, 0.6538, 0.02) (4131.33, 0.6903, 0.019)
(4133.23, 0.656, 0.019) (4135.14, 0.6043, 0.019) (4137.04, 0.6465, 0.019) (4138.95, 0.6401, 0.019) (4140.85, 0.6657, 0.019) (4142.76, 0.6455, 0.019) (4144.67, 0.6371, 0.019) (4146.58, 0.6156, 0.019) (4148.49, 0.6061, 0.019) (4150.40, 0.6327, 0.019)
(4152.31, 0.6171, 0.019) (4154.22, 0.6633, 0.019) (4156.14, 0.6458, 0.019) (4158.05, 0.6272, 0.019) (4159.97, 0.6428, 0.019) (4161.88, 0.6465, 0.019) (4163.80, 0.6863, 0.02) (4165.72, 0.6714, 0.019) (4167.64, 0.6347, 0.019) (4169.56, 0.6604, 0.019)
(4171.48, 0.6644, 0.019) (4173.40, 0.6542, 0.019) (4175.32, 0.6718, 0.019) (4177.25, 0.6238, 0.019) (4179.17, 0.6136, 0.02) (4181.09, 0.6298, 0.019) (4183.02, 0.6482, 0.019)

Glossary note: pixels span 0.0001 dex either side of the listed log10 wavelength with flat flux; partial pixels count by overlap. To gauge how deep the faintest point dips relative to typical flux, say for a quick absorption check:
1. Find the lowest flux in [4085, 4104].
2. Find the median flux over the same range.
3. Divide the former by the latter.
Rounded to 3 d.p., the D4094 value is 0.957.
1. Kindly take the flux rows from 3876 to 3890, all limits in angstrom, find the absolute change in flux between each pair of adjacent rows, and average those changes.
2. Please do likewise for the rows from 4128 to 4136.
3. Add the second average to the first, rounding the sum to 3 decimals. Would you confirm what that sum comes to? 0.066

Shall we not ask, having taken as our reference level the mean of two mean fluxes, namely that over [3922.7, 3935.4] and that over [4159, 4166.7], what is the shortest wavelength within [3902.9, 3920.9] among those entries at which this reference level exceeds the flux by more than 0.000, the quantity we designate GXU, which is 3903.82 angstrom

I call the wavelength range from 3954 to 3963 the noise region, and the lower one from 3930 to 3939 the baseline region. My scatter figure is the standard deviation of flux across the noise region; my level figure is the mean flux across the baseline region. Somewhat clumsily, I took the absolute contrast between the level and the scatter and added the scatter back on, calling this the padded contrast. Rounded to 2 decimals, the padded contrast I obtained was 0.55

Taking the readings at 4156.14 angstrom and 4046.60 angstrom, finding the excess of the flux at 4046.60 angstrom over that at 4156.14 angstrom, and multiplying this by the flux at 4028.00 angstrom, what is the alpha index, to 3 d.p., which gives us 0.006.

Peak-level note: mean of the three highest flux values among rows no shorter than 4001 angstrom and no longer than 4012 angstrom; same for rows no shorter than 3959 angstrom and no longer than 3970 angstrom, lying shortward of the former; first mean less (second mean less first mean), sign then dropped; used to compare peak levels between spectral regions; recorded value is 0.64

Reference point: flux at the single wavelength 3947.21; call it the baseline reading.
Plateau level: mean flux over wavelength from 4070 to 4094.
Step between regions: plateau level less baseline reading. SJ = 0.079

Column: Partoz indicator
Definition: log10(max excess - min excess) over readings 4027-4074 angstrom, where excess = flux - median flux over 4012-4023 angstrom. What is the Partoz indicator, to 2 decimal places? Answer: -0.98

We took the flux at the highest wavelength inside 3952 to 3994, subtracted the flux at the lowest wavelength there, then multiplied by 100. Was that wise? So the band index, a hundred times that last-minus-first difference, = -1.8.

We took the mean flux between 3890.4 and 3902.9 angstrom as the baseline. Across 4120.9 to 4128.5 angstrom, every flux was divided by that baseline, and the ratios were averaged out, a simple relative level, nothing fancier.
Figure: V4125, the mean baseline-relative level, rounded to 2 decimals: 1.11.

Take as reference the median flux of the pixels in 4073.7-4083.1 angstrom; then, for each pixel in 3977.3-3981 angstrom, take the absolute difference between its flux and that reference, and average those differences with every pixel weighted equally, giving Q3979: 0.087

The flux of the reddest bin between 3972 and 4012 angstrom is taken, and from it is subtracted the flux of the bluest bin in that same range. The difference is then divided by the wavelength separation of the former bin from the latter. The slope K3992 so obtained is 0.0019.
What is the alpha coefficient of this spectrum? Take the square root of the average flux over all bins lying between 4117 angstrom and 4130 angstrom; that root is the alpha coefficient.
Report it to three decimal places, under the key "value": 0.817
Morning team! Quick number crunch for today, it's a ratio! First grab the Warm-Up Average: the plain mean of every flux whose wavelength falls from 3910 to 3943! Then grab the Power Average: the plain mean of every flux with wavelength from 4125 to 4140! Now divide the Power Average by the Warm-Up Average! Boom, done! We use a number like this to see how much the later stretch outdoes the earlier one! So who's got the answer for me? 1.10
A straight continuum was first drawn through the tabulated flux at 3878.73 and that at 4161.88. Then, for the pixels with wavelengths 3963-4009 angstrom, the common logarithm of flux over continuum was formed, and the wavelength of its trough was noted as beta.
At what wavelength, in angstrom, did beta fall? 3972.74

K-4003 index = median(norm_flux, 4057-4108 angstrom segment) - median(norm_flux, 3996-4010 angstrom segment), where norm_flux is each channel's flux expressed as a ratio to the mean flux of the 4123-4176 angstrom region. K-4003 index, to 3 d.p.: 0.073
